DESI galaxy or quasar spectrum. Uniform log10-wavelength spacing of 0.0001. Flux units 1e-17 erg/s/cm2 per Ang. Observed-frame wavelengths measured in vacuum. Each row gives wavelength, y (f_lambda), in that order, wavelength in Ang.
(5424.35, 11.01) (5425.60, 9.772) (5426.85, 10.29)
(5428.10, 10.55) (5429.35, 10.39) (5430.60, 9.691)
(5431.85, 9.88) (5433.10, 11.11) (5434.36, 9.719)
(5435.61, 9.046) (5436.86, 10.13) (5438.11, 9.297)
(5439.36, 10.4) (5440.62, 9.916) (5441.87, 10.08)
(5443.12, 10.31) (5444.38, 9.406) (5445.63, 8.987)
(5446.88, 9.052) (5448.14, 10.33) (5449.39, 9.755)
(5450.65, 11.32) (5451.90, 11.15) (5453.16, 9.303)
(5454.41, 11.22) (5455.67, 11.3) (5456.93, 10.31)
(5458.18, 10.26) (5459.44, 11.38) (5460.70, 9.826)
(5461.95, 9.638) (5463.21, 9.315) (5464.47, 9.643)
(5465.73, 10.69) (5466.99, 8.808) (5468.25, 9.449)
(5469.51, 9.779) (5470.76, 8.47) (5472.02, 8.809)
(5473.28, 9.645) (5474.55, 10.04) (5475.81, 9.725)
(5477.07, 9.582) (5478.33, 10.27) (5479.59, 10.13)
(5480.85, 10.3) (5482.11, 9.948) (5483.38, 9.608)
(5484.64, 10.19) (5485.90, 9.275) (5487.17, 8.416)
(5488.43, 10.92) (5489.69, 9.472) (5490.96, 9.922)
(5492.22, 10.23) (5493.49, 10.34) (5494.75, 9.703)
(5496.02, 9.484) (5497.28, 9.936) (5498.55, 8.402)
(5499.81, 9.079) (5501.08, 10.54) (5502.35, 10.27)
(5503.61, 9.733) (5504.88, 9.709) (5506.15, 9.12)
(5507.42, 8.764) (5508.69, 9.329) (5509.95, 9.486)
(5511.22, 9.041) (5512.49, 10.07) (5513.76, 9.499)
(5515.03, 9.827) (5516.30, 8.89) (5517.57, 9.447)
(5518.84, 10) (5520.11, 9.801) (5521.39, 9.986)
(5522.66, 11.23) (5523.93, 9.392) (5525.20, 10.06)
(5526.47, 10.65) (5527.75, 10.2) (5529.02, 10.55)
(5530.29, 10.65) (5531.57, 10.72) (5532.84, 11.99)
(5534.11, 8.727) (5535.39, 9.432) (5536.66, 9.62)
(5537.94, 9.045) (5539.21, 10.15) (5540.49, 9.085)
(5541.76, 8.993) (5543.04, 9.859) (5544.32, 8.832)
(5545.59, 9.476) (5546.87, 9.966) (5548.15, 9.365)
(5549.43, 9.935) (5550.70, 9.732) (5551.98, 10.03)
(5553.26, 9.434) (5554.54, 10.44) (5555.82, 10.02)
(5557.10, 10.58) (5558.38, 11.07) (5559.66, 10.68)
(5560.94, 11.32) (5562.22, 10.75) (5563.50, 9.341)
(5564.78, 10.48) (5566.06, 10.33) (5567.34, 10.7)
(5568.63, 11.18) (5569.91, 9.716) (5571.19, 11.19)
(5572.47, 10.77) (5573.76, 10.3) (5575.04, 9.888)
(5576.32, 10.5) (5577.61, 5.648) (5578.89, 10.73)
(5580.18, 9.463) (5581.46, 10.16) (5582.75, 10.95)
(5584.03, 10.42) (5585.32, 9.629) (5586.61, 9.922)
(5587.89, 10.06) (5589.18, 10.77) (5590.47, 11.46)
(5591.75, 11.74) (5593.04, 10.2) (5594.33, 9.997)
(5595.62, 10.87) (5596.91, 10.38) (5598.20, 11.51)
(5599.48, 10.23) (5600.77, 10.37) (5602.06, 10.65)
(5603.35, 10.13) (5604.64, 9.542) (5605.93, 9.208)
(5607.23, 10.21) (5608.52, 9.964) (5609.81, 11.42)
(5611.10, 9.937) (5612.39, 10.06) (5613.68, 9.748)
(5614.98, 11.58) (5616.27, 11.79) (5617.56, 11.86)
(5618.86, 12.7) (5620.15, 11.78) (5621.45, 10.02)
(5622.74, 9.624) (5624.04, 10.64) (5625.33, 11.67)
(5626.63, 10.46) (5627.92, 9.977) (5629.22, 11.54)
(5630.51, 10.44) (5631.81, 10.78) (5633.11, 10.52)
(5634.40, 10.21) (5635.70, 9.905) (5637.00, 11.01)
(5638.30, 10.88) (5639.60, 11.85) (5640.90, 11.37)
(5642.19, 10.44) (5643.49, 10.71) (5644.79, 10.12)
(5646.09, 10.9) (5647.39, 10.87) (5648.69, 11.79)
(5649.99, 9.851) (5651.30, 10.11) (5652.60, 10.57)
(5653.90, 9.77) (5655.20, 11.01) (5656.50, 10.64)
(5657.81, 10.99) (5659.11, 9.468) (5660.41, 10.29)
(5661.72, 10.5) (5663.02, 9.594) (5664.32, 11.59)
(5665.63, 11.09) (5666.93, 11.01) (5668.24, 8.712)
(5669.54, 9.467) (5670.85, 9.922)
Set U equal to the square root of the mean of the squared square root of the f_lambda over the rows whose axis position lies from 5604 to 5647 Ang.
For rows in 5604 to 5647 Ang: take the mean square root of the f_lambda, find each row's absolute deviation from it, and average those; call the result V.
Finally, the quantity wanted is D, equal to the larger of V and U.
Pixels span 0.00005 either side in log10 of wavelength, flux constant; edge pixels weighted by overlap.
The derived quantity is 3.27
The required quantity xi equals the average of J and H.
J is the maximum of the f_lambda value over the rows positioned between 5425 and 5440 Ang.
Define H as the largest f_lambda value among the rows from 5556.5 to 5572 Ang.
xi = 11.2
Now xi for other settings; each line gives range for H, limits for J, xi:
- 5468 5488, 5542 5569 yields 10.8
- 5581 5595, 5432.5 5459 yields 11.5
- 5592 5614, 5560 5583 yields 11.4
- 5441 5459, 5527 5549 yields 11.7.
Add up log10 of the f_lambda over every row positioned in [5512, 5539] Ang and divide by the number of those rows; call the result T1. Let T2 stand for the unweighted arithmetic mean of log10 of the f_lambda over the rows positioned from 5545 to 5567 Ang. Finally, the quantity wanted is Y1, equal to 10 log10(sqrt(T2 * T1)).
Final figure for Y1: 0.011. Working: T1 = 1.00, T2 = 1.01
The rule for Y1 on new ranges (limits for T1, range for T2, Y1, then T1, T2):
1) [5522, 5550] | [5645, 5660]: 0.036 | 0.99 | 1.02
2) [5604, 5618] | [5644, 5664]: 0.078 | 1.02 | 1.02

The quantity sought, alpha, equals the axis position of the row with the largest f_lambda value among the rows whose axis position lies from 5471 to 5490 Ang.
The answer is 5488.43 Ang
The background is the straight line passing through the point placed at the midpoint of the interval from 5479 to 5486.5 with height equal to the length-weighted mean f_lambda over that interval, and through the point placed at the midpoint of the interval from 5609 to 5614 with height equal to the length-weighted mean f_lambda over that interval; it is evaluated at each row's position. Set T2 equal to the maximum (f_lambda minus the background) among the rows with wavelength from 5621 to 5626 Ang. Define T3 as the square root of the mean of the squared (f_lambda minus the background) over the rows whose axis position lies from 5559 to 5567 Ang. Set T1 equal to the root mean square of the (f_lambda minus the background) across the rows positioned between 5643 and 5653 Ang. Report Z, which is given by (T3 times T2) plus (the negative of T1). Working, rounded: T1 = 0.60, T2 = 1.3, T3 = 0.68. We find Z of 0.3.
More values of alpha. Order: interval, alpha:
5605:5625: 5618.86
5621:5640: 5639.60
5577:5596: 5591.75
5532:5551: 5532.84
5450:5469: 5459.44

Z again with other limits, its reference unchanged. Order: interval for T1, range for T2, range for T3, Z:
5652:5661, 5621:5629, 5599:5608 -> 0.1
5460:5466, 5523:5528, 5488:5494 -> -0.1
